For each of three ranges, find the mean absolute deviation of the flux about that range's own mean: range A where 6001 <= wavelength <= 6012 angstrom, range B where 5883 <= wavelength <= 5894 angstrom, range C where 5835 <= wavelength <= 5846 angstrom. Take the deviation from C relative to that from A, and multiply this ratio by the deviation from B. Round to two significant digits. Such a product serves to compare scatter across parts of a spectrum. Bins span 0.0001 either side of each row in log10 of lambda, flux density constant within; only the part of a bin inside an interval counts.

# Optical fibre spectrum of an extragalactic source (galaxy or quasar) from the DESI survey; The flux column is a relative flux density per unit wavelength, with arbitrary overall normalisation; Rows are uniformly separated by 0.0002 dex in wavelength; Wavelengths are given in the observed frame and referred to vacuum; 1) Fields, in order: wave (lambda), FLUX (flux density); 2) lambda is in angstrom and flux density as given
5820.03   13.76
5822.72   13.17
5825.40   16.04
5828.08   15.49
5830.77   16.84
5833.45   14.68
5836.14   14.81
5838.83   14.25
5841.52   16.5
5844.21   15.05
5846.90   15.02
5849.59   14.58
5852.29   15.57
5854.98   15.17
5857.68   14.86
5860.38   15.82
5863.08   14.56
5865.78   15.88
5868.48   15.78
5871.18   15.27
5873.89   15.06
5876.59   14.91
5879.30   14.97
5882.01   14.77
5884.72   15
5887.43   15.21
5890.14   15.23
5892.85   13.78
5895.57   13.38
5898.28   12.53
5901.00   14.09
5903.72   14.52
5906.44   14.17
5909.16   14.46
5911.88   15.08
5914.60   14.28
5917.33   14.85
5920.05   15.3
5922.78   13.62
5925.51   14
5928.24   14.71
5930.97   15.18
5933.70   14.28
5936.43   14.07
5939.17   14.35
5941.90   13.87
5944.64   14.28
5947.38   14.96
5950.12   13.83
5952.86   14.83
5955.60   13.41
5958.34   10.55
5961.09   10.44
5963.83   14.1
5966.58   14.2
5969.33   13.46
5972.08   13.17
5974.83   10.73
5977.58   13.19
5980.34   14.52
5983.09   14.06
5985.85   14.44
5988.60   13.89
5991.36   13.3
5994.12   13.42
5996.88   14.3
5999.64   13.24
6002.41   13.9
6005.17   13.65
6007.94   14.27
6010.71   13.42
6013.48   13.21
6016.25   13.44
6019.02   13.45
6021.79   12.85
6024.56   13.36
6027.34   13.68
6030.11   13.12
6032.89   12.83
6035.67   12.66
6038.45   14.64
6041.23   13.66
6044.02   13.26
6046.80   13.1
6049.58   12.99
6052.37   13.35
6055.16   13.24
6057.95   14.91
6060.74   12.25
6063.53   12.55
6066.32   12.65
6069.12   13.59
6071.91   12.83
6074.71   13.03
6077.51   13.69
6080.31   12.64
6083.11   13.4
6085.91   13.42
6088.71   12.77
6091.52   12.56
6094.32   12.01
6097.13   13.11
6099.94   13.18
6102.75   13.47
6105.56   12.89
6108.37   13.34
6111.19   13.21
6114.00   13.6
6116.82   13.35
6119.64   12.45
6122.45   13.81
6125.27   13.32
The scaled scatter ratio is 1.3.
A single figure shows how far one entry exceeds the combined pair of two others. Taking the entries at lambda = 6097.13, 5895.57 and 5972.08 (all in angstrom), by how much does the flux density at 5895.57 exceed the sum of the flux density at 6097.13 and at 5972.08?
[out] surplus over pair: -12.9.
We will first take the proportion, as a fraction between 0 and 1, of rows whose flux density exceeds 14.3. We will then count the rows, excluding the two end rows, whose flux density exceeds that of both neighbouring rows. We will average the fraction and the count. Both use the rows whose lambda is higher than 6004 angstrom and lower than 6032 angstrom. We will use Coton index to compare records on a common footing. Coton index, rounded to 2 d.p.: 1.50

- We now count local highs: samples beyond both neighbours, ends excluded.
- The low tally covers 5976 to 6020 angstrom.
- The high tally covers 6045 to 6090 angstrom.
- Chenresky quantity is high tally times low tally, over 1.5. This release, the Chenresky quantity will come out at 17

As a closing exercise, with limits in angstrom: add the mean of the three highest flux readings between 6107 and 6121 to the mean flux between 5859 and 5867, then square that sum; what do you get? 832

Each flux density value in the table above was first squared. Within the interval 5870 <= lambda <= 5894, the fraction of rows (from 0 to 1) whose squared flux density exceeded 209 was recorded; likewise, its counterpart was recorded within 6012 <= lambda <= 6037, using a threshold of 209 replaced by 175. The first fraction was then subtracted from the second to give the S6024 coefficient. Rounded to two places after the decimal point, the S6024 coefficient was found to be -0.44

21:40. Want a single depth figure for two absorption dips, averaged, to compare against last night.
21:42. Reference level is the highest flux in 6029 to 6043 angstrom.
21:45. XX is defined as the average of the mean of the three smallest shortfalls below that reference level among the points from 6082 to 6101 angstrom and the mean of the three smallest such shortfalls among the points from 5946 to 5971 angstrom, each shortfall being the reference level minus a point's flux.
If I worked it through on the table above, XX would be 0.64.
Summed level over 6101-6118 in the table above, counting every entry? 79.9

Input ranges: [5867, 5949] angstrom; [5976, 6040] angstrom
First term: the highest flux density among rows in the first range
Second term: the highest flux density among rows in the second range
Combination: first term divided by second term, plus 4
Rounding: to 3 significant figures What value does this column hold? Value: 5.08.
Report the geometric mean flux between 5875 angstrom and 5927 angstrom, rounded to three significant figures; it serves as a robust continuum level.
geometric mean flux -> 14.4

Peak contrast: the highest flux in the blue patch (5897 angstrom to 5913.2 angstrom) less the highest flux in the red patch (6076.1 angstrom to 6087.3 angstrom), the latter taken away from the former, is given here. 1.4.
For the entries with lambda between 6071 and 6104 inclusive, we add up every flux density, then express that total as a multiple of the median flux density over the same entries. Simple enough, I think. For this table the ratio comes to 11.9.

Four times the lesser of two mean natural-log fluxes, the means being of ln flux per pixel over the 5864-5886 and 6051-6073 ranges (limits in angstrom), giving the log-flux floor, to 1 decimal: 10.3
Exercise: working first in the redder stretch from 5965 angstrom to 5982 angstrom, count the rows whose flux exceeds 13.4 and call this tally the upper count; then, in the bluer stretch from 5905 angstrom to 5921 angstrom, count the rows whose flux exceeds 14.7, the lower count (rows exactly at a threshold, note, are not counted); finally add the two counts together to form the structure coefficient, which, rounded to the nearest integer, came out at 6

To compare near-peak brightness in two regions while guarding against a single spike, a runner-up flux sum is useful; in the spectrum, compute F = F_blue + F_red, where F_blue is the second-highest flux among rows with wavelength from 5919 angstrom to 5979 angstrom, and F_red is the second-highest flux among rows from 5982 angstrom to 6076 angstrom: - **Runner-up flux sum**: 29.8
